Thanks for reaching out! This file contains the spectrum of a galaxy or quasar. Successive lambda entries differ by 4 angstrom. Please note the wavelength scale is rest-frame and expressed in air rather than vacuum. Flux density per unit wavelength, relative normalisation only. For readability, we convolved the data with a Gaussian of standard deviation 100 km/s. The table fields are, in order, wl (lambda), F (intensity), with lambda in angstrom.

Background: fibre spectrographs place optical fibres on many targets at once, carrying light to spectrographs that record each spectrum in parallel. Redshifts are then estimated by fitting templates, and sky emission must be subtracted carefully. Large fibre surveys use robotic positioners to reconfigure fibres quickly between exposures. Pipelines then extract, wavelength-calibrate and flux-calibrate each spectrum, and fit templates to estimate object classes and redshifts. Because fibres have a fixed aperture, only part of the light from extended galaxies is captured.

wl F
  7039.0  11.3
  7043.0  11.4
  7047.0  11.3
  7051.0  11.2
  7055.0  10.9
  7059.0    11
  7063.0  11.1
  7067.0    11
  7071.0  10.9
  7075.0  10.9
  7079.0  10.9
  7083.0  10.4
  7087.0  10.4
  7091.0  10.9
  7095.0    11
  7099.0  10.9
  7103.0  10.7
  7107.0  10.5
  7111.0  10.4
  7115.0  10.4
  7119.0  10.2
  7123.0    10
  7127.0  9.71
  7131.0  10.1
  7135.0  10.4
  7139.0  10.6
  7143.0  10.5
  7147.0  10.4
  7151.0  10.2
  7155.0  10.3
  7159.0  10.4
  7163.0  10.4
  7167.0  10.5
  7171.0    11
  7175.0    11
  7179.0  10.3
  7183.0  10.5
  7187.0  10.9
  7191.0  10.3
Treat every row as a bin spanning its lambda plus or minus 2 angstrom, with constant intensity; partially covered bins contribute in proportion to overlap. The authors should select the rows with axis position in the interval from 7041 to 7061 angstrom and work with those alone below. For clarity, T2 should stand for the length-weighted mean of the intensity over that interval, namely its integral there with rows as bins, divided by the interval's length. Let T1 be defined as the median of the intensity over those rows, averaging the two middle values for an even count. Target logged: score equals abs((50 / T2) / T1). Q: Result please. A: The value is 0.400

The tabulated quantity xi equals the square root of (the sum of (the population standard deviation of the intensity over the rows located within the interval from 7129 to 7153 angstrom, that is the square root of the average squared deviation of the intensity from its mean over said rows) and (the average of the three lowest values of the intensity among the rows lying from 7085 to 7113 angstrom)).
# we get 3.26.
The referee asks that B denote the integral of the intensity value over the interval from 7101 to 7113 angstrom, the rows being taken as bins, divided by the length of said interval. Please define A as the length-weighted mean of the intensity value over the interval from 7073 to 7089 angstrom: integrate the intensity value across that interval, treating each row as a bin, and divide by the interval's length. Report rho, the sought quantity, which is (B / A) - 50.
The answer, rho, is -49.0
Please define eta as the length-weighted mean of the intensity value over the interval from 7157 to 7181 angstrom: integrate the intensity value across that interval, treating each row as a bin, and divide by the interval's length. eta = 10.6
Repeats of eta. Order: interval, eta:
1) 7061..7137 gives 10.6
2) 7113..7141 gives 10.2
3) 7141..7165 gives 10.4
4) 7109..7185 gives 10.4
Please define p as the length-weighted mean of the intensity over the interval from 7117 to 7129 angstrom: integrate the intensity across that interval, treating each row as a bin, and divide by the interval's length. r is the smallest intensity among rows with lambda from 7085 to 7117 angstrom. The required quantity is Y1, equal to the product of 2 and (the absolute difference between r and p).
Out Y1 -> 0.9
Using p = 10.0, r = 10.4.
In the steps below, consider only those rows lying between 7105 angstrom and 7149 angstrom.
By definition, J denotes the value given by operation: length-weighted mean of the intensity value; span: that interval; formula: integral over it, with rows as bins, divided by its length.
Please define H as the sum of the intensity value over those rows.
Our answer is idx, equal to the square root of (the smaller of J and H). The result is 3.21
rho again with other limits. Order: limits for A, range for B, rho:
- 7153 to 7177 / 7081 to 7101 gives -49.0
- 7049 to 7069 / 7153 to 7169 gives -49.1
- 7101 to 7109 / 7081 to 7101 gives -49.0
